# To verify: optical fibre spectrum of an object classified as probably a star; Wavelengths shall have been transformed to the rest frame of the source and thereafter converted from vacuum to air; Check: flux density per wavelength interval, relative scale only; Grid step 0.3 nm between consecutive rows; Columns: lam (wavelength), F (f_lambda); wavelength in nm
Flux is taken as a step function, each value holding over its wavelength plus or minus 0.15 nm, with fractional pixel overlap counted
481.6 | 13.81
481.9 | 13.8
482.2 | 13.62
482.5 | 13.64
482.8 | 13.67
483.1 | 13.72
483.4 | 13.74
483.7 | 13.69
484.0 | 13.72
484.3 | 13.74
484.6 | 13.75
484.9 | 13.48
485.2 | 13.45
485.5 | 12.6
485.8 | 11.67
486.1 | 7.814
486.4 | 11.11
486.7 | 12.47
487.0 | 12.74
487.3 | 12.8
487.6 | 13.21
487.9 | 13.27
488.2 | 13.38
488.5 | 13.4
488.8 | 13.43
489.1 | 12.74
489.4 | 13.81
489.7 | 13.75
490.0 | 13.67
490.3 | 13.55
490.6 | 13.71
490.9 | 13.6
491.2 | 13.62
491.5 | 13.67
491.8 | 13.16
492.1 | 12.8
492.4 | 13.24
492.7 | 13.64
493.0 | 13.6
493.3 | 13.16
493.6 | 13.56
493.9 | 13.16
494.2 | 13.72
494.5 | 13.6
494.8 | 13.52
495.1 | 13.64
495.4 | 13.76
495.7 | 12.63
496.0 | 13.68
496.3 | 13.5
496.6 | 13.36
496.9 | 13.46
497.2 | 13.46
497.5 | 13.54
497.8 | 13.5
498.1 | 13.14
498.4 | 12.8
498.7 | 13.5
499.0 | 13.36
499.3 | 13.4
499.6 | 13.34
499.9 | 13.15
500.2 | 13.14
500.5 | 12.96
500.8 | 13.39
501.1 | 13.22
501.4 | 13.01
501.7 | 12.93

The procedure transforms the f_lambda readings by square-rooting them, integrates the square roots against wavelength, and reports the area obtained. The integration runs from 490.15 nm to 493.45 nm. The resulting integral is 12.1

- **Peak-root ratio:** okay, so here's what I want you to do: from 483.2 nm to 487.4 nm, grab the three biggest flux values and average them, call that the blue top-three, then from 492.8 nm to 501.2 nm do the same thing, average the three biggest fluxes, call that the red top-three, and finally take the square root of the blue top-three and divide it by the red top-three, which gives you 0.270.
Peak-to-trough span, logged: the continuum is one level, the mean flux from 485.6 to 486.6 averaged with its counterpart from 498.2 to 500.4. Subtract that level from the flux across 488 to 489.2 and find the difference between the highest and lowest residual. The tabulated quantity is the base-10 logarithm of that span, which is -0.16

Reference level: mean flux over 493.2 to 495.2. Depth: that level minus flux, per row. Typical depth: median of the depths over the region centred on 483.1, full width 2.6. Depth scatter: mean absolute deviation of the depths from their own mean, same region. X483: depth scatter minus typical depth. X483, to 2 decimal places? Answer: 0.28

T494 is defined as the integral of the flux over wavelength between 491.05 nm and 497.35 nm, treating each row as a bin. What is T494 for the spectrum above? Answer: 84.6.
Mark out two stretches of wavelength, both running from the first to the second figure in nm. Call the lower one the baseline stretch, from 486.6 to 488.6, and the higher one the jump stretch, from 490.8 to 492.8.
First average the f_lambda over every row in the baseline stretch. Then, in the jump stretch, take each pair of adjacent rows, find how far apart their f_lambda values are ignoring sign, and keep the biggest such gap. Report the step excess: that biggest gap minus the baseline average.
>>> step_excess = -12.53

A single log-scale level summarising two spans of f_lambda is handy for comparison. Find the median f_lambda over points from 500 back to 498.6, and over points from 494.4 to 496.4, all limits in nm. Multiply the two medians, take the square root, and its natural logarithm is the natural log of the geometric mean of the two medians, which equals 2.60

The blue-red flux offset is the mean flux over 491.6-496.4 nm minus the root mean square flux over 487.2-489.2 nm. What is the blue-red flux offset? 0.22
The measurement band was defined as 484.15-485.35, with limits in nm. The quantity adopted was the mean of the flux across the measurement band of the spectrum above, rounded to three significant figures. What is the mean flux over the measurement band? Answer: 13.6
